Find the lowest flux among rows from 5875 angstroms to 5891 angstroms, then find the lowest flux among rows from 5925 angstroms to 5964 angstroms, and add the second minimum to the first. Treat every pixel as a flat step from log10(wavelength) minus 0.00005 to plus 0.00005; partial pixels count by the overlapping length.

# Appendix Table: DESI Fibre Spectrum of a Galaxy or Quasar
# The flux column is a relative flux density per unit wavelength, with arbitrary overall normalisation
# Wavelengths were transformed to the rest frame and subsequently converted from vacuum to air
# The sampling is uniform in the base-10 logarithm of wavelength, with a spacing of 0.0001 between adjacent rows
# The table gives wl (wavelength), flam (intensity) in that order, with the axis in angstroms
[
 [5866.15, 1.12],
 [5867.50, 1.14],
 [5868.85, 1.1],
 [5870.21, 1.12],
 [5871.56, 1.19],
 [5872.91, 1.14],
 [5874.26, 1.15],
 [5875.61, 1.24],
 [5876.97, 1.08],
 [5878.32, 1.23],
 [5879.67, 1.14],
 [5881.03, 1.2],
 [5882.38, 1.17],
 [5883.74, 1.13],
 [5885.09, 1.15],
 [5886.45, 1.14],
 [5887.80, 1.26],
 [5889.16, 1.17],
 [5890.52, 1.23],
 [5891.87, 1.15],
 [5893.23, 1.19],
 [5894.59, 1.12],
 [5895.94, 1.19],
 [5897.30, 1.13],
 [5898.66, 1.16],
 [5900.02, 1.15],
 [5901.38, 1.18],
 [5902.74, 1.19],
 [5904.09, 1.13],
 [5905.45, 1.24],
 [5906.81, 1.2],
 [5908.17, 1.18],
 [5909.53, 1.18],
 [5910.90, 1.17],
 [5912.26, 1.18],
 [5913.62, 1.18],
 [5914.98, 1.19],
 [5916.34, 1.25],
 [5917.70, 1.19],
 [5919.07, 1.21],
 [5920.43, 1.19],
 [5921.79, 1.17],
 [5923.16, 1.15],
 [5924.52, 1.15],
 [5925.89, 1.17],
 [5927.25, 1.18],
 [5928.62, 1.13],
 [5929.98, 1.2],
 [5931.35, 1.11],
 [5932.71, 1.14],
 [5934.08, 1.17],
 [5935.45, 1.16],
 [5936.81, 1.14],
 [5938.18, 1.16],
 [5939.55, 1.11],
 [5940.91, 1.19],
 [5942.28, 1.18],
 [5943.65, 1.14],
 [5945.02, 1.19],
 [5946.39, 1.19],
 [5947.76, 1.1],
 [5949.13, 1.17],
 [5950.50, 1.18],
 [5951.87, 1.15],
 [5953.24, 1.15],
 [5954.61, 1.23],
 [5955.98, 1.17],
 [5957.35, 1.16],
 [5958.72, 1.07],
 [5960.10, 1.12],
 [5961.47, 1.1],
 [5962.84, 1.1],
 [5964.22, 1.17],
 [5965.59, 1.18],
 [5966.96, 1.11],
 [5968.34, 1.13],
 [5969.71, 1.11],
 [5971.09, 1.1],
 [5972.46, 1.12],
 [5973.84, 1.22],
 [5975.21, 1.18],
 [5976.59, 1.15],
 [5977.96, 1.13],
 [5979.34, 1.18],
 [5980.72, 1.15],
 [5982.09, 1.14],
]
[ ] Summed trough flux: 2.15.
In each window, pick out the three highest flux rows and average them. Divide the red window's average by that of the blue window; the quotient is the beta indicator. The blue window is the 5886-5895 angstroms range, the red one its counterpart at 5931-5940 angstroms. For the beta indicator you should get 0.95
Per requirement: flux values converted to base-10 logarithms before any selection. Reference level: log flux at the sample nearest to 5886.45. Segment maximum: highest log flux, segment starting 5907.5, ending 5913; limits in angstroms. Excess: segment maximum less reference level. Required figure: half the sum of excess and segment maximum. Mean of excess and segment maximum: 0.043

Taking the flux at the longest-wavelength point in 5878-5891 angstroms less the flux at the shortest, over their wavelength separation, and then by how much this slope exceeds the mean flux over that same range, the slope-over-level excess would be -1.18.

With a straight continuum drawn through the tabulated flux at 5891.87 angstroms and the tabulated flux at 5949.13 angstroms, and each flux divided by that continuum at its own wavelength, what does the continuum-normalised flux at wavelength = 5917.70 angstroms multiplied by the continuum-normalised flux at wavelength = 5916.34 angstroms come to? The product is 1.11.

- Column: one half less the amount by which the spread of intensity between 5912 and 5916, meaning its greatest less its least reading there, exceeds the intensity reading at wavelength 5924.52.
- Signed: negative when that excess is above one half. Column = 1.64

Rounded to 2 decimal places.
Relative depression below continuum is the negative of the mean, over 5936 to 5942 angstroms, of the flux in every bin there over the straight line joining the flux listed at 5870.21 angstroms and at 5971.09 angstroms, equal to -1.04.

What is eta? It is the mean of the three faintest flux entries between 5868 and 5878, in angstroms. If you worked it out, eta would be 1.10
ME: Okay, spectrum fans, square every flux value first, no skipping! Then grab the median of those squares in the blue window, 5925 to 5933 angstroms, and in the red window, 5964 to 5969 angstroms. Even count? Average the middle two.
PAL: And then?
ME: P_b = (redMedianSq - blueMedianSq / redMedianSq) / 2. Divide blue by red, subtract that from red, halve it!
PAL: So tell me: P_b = 0.16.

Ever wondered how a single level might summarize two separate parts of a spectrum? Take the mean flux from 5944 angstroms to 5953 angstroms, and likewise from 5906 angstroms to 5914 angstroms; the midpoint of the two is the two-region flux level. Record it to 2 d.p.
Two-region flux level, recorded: 1.17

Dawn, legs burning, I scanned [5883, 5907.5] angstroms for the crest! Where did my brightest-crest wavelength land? 5887.80 angstroms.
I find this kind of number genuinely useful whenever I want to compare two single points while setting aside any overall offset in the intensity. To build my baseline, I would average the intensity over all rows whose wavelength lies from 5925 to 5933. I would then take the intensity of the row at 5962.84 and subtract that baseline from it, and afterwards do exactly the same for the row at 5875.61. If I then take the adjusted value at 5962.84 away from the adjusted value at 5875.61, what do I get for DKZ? 0.14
